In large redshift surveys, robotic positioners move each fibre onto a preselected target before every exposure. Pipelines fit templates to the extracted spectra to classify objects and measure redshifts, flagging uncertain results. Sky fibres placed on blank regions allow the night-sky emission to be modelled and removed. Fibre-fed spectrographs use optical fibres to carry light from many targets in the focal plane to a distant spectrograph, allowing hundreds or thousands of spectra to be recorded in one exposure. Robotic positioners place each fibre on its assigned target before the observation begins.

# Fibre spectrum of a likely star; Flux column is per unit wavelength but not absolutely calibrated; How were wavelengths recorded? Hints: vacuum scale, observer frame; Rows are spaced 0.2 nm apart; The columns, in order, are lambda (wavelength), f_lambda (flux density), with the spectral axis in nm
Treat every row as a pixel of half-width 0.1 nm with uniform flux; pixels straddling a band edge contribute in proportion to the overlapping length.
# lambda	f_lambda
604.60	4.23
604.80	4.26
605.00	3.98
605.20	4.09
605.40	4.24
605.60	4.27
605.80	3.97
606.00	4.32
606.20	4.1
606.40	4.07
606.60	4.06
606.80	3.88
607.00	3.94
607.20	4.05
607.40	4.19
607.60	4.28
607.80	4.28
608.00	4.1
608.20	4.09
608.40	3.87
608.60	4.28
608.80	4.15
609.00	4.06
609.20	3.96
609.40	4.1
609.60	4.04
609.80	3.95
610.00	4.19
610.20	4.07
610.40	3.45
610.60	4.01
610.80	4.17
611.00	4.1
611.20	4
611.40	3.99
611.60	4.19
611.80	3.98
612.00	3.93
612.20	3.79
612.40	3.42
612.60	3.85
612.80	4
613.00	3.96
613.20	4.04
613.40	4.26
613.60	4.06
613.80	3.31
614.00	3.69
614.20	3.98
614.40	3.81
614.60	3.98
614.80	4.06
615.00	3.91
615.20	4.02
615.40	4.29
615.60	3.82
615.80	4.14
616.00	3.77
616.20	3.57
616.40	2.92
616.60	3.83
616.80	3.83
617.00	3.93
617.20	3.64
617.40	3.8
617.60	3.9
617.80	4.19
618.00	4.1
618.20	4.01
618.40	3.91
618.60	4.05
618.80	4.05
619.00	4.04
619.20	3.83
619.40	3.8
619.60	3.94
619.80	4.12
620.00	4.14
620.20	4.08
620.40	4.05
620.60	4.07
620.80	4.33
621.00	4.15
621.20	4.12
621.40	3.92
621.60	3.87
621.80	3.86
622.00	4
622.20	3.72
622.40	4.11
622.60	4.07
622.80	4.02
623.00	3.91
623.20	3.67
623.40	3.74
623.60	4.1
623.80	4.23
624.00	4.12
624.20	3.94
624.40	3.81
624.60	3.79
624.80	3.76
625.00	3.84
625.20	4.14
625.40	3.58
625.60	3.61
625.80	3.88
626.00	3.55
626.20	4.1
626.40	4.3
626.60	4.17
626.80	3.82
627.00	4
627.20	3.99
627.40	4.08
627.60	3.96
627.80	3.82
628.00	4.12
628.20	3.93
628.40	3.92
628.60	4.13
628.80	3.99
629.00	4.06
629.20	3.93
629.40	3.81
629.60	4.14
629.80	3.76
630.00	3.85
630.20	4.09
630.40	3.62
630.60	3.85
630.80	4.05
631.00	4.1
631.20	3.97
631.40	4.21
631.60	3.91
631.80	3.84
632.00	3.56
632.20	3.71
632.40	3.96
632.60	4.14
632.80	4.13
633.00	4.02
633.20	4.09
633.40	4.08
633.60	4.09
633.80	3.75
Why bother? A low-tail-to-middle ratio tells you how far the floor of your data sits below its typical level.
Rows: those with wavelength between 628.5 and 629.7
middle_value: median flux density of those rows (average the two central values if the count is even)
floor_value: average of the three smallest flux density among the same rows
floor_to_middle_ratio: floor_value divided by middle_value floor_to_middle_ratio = 0.971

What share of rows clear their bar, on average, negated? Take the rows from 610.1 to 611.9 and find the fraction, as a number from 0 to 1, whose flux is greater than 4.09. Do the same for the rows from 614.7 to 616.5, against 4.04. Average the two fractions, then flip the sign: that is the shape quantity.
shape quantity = -0.333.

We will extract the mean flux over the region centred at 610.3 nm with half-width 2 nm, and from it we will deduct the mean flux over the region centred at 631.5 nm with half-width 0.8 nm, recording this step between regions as 0.10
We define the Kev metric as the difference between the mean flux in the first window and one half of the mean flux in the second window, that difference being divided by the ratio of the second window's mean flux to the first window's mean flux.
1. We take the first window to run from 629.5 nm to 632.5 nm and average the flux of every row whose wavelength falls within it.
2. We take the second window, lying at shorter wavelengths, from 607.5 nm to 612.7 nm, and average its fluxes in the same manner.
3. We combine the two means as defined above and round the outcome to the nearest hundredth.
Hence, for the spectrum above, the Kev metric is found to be 1.85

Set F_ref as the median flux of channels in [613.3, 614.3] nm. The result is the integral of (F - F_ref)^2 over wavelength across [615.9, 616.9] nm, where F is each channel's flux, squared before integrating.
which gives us 0.28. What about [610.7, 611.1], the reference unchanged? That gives 0.01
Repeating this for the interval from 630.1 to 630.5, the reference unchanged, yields 0.03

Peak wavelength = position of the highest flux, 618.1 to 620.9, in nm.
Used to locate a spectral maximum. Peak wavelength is 620.80 nm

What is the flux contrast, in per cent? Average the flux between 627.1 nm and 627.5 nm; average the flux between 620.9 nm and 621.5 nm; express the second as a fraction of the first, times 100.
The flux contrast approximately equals 101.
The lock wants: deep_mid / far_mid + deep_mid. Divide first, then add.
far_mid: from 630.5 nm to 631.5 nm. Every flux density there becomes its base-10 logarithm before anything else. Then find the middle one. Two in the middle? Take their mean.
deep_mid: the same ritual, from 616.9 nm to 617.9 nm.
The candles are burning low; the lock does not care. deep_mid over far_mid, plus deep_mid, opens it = 1.564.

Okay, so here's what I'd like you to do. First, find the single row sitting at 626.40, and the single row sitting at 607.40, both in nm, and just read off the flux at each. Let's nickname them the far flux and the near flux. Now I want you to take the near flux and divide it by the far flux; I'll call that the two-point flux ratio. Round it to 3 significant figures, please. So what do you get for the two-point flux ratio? 0.974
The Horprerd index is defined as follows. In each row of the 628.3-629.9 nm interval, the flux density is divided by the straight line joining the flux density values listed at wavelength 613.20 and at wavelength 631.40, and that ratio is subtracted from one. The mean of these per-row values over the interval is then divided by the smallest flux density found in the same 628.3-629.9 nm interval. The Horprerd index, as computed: 0.014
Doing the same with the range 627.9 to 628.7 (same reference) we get 0.010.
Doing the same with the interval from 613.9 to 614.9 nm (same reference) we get 0.010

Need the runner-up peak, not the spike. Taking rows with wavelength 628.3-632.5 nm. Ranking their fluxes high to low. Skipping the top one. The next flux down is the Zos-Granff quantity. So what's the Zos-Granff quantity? 4.14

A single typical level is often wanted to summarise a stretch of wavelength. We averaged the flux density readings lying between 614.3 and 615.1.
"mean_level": 3.94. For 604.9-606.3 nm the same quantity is 4.14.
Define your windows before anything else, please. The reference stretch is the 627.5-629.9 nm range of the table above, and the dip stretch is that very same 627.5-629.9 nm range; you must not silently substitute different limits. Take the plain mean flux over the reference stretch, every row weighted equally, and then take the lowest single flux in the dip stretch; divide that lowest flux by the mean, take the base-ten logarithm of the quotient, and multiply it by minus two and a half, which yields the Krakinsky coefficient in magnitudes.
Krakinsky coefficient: 0.06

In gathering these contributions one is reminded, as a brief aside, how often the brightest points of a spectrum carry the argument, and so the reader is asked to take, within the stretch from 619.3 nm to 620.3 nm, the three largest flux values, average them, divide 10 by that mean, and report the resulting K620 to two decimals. 2.43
